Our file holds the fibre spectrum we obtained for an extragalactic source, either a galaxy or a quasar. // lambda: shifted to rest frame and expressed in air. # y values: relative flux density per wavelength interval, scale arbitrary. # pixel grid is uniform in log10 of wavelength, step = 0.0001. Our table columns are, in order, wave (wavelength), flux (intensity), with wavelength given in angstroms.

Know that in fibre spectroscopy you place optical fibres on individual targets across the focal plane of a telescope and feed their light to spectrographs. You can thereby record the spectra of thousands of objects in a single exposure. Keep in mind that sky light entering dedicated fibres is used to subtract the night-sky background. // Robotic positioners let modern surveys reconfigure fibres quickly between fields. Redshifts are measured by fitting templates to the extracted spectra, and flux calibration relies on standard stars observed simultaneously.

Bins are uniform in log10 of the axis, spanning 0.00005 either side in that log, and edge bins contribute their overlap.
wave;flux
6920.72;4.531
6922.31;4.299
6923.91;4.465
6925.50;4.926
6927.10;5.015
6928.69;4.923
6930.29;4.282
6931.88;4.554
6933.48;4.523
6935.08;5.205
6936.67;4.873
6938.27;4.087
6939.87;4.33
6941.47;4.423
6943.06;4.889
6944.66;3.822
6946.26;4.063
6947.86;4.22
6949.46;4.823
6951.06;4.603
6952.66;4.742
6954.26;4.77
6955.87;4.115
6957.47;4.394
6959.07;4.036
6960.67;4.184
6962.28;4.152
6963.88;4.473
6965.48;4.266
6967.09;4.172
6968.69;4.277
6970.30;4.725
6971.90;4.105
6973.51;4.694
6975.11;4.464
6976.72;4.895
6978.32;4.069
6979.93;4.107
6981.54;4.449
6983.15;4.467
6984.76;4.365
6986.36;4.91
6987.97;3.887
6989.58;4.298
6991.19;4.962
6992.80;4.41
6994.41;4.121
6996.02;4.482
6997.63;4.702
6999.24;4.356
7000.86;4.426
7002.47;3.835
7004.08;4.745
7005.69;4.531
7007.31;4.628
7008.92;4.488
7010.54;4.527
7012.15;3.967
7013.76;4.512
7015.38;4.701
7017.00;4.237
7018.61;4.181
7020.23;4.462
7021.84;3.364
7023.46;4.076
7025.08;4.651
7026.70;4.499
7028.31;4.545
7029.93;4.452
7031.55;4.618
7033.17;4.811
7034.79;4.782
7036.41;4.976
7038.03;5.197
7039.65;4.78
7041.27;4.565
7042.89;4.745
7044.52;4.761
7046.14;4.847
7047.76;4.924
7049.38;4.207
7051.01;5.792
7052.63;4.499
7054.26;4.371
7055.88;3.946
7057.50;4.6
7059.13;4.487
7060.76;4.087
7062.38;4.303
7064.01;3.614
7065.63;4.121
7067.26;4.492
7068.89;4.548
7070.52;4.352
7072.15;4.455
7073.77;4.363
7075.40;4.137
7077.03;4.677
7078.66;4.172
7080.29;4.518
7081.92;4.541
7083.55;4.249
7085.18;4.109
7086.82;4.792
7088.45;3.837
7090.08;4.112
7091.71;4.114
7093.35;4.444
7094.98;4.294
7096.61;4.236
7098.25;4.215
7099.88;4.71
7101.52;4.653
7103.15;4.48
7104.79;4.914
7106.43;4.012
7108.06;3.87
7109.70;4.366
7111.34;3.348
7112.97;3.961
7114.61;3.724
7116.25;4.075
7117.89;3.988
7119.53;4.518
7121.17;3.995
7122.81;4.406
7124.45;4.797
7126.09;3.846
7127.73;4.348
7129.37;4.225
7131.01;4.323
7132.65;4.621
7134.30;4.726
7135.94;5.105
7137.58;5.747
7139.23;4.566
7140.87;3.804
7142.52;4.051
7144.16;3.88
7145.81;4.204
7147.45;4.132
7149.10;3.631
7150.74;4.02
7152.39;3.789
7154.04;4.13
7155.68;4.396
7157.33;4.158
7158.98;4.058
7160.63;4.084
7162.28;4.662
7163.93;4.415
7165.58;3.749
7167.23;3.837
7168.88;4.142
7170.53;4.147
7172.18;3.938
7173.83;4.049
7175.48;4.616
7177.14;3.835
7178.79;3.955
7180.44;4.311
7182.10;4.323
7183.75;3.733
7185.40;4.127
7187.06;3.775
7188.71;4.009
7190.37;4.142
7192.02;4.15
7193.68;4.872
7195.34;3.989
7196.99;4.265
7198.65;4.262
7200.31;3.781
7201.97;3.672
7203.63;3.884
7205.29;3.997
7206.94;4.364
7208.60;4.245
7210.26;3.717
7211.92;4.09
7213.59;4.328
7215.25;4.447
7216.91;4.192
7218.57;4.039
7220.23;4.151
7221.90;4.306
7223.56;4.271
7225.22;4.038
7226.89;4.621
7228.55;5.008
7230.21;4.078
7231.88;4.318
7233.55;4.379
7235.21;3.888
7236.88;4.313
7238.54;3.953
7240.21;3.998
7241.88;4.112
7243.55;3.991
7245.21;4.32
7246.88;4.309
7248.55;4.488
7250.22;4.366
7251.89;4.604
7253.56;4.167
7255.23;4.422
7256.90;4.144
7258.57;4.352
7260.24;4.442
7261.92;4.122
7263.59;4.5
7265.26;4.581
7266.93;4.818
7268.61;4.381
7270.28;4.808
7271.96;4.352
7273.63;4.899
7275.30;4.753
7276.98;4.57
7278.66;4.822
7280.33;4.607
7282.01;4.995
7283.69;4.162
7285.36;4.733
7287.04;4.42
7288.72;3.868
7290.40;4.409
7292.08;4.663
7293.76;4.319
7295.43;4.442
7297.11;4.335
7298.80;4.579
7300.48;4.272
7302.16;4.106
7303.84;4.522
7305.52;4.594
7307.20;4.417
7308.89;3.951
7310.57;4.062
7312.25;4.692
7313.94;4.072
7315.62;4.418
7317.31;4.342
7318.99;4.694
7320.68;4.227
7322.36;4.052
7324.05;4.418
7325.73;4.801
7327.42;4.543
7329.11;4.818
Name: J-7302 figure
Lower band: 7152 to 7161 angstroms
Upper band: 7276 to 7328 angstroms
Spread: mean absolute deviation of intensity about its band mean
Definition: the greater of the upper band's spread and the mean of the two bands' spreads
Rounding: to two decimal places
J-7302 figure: 0.22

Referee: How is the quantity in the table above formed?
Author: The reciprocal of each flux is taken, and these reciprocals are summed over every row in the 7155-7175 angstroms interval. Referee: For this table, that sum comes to 2.9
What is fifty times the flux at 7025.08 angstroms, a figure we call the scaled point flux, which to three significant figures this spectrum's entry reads 233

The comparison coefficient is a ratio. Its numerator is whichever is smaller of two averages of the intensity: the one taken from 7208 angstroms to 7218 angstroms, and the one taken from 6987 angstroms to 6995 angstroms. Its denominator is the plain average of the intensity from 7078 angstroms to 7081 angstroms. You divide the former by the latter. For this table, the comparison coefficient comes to 0.96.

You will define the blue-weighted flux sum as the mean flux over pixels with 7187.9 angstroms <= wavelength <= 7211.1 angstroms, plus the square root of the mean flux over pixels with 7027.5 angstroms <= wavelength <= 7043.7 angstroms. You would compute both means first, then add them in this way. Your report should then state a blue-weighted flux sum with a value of 6.28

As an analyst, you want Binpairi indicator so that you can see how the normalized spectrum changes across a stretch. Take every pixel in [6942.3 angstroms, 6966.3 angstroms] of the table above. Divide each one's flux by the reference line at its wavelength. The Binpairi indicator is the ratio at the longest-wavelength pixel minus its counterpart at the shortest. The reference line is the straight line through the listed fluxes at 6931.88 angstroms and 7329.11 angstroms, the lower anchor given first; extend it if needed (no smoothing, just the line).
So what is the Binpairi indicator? -0.14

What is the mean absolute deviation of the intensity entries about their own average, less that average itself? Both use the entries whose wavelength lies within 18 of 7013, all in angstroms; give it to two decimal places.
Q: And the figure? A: -4.14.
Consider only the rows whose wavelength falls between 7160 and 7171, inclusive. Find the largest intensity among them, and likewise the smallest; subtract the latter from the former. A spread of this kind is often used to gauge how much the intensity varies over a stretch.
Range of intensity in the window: 0.91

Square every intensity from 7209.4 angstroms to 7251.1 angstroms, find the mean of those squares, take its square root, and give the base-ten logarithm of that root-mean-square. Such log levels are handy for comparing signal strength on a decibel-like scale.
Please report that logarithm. 0.627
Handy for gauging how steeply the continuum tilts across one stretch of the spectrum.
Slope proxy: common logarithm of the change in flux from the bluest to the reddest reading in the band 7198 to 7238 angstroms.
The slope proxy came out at -1.3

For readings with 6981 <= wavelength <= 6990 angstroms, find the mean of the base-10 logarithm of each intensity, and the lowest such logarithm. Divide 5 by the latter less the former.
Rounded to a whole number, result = -95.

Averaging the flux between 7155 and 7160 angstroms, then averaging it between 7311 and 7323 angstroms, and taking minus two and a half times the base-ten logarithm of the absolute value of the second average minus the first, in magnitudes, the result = 2.0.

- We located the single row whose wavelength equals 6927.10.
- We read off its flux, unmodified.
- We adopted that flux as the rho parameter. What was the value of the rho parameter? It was 5.015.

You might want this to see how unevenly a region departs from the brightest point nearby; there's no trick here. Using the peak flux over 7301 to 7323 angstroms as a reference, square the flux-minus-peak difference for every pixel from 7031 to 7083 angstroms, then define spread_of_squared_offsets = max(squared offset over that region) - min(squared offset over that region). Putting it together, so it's 1.2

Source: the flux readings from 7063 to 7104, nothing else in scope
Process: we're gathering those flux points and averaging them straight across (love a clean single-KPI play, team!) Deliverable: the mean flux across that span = 4.33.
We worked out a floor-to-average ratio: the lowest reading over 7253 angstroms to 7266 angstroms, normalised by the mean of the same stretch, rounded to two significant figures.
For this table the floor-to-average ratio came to 0.95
